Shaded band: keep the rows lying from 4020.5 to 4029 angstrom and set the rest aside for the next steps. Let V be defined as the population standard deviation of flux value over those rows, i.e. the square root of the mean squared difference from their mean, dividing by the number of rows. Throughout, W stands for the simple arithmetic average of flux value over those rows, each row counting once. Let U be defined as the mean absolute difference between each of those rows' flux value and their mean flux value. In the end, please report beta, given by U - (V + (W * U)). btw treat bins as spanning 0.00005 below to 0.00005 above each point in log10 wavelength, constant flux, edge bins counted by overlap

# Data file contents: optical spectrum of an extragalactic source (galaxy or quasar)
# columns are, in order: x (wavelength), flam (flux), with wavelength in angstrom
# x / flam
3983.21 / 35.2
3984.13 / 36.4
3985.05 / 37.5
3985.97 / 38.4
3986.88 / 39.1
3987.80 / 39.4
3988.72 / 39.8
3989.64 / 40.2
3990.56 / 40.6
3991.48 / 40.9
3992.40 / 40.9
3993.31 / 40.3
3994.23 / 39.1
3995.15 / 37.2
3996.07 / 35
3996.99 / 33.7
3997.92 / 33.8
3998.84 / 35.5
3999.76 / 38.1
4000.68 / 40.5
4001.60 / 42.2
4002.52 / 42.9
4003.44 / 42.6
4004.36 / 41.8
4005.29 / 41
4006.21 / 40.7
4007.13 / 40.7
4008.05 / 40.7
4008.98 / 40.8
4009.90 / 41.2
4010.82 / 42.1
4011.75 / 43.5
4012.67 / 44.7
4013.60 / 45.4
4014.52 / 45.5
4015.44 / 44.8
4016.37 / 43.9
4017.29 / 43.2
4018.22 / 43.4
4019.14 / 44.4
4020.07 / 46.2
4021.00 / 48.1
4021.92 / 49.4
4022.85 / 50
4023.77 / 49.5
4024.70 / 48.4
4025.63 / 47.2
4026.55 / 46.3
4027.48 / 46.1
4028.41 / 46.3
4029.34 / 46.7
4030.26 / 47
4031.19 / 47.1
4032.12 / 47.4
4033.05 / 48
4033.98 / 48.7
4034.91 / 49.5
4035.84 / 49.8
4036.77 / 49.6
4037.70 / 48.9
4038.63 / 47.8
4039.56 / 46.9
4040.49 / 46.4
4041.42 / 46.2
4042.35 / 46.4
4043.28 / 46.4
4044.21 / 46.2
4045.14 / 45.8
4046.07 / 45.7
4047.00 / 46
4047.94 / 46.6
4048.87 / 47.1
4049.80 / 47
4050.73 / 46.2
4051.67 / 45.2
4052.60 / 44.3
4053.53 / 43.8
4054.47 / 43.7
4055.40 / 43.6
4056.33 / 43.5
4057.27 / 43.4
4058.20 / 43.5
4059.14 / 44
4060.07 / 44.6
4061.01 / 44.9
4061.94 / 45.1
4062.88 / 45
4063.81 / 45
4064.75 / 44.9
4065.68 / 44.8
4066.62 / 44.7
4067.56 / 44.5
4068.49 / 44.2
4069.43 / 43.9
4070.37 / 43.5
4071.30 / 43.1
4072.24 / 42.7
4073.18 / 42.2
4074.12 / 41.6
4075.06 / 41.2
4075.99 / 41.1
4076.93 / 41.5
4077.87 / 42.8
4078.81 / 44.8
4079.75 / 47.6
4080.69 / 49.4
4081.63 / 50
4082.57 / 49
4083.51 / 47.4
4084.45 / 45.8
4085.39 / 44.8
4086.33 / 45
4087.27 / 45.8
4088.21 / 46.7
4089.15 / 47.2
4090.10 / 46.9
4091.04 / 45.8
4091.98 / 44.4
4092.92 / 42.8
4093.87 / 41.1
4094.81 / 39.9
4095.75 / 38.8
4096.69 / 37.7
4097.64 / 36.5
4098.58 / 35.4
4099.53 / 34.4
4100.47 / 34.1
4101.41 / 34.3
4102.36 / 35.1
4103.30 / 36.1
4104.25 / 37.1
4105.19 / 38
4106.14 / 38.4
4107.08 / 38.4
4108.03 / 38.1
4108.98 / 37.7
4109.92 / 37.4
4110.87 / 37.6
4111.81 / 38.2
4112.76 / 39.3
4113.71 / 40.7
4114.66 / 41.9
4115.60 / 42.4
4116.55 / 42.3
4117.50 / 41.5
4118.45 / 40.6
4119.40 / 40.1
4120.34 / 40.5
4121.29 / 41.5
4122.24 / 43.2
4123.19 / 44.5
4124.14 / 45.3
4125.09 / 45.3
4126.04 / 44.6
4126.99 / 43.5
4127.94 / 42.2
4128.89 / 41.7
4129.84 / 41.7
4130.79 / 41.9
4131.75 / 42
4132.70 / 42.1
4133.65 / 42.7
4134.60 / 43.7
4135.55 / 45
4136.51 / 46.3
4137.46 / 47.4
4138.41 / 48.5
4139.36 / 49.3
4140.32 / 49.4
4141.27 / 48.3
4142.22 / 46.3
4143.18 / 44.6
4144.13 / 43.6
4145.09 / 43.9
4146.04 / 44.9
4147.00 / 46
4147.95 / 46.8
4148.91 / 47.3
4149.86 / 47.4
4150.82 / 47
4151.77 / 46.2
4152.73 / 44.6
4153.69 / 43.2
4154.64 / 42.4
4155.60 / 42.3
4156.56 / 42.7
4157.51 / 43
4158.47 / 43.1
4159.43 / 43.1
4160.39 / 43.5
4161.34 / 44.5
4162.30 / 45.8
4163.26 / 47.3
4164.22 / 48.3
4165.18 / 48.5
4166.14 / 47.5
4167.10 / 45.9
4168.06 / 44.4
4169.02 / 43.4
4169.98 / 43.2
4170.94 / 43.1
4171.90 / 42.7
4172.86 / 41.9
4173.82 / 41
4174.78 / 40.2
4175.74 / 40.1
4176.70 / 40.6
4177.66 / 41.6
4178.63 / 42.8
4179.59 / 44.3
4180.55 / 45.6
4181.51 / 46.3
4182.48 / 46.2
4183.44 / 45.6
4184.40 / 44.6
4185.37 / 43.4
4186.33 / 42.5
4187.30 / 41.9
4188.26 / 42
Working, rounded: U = 1.29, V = 1.43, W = 47.9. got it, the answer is -62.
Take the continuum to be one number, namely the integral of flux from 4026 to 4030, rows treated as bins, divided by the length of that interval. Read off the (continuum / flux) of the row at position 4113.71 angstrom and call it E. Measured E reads 1.142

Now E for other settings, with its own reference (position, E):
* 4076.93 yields 1.120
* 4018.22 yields 1.071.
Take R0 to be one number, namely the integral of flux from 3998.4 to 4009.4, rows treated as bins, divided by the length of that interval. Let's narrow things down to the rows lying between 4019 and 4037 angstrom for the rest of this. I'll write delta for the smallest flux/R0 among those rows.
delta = 1.09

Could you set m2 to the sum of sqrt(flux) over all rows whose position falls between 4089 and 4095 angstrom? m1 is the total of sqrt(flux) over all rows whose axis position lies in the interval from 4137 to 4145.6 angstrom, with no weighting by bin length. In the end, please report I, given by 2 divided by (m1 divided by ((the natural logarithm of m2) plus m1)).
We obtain 2.12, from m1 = 62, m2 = 46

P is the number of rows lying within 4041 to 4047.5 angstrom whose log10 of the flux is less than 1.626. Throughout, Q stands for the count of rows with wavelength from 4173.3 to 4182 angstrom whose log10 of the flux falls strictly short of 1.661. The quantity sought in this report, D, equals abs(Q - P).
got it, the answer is 8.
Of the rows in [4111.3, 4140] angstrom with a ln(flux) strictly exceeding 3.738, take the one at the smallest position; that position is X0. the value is 4115.60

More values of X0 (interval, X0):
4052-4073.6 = 4052.60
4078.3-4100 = 4078.81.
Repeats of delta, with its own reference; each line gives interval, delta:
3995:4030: 0.83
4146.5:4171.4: 1.04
